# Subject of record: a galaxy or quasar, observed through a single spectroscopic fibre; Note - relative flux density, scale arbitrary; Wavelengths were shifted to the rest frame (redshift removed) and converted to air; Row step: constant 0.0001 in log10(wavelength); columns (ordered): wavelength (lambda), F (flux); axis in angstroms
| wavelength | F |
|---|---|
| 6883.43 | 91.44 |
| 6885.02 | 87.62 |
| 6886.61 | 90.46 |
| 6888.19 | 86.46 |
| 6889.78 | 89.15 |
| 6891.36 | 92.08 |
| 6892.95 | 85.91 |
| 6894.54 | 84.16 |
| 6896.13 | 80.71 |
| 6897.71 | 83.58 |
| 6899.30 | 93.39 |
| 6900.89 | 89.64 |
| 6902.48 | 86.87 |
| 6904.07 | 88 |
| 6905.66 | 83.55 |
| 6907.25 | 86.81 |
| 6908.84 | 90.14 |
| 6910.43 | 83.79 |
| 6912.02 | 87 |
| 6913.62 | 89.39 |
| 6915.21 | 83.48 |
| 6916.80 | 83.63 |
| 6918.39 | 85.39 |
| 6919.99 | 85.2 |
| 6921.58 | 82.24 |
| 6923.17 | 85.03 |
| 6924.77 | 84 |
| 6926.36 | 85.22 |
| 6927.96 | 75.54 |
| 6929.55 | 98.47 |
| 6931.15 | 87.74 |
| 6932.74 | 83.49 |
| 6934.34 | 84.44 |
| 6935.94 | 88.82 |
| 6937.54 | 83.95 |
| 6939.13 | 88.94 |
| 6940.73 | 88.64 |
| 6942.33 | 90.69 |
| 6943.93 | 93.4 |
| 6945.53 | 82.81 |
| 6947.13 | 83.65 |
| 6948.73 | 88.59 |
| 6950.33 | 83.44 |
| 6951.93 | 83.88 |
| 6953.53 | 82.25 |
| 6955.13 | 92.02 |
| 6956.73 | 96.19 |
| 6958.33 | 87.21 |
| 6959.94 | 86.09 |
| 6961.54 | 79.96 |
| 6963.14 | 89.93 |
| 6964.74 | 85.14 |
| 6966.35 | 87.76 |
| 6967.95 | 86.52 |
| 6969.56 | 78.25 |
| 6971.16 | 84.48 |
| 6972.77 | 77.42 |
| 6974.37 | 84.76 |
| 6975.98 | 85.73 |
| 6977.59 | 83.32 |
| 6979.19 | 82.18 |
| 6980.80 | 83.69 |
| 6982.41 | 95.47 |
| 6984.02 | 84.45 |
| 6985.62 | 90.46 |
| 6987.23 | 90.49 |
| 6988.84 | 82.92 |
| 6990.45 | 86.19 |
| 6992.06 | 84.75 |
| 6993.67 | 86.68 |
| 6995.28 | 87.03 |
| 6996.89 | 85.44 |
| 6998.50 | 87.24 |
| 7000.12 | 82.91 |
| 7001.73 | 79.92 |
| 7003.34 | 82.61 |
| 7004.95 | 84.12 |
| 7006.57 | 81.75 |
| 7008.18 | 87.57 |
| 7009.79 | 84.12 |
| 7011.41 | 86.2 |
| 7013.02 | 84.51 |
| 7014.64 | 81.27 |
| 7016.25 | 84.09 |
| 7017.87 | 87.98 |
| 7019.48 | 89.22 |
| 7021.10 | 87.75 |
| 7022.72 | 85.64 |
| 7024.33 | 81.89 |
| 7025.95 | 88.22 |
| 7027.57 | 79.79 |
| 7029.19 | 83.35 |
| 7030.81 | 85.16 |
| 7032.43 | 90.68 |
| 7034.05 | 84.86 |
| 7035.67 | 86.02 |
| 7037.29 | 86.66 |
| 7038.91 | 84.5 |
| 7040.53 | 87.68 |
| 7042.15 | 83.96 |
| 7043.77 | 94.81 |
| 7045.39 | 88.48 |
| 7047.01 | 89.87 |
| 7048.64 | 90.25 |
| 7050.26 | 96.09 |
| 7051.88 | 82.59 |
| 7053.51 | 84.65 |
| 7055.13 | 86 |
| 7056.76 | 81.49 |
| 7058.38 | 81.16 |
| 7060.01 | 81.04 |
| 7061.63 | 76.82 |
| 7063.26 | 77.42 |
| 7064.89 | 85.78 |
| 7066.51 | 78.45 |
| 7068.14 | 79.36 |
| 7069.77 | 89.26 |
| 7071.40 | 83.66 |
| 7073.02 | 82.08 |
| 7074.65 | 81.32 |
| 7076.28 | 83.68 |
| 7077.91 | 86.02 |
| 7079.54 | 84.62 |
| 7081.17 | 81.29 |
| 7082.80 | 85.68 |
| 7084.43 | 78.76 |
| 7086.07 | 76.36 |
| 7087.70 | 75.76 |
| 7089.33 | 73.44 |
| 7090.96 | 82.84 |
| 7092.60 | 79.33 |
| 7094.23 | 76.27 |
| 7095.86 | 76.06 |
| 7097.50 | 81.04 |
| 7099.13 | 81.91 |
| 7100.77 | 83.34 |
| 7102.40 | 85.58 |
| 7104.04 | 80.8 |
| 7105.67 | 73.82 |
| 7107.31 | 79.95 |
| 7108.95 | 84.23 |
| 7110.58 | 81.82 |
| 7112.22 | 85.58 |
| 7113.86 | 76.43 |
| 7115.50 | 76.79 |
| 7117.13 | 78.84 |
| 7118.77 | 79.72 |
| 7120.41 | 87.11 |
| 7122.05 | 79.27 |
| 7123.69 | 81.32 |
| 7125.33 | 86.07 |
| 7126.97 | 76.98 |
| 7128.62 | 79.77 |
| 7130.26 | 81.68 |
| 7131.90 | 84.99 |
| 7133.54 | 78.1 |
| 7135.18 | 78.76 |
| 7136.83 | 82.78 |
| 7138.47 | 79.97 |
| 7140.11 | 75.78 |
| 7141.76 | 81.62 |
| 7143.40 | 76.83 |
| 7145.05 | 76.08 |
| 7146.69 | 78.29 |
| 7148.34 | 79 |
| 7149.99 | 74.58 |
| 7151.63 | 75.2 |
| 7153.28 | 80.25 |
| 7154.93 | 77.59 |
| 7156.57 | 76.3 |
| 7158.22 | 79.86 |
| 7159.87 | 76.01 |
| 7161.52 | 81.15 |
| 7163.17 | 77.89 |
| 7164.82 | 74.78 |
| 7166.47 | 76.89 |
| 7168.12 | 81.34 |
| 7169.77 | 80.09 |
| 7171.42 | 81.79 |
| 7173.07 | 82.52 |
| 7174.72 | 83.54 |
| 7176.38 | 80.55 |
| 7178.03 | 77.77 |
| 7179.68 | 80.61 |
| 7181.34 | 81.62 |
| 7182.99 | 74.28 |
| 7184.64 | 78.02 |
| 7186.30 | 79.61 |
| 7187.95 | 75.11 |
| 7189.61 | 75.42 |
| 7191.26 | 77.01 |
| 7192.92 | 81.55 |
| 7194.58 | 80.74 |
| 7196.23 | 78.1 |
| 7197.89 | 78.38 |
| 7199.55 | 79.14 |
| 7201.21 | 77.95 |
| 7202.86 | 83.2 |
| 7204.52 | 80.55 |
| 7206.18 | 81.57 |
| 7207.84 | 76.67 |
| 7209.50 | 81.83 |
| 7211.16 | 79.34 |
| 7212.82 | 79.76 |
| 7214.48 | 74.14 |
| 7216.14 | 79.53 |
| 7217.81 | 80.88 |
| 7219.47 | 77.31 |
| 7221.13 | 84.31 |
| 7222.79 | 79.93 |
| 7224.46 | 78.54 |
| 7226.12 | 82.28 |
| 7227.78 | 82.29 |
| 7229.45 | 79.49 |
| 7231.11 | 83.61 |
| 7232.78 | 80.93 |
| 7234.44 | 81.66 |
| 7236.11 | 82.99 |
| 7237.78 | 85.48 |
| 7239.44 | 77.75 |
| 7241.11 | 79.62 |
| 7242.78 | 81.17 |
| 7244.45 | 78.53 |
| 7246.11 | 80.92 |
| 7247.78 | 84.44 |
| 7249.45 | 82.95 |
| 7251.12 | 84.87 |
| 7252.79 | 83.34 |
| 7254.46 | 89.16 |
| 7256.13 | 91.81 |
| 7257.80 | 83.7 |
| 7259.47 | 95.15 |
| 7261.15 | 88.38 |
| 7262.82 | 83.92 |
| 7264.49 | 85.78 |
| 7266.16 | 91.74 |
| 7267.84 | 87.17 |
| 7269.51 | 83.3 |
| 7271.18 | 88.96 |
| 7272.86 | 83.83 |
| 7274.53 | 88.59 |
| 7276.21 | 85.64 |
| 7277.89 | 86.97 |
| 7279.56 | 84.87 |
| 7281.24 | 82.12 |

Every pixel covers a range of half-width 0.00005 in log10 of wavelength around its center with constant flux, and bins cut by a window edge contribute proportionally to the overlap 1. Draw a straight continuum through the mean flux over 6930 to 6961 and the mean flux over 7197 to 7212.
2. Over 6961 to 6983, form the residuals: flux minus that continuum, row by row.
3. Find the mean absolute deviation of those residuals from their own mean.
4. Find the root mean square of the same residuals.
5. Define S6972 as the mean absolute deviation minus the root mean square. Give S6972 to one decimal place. -1.6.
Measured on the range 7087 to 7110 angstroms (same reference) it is -1.7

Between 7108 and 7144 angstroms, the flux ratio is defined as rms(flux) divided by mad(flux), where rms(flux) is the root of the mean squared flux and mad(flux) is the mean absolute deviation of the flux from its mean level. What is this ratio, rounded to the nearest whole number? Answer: 29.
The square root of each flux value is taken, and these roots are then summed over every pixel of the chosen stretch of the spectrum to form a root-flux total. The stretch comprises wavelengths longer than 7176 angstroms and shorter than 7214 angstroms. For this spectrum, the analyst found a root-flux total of 204.5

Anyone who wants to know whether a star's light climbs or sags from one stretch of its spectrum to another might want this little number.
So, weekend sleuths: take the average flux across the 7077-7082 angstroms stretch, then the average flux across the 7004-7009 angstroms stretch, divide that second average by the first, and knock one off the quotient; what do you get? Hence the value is 0.006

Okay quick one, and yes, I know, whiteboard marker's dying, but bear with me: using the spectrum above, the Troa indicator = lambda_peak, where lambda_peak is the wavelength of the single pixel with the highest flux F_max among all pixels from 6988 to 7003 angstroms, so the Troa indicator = 6998.50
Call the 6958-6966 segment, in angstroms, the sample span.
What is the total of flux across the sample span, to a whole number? 428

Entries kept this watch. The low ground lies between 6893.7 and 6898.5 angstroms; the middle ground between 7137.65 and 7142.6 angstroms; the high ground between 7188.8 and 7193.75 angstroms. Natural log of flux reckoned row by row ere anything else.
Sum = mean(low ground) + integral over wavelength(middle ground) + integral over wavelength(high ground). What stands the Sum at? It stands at 47.6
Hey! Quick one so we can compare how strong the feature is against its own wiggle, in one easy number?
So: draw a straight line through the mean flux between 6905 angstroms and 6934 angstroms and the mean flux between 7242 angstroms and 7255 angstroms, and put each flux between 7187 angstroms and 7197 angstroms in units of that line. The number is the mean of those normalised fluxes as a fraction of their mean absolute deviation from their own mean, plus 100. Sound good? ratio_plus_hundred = 136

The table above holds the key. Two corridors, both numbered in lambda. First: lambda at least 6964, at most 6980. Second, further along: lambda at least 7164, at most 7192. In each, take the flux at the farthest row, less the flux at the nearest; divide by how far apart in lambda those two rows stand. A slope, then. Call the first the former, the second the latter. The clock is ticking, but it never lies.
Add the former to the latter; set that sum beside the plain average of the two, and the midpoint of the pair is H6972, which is -0.09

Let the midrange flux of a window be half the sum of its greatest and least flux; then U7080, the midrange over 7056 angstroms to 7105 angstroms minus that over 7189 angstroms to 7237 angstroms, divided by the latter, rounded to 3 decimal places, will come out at 0.027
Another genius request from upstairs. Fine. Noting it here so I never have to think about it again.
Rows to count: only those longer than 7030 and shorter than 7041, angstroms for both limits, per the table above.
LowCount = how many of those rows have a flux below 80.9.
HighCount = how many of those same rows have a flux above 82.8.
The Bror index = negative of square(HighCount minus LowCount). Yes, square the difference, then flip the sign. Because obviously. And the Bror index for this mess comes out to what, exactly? -49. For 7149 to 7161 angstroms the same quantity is -49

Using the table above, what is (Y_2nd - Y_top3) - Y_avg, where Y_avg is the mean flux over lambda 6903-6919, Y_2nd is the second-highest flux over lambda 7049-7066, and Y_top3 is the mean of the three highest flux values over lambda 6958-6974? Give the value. -88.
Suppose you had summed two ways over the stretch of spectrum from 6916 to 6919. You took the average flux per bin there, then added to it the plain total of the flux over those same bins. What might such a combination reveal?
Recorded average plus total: 254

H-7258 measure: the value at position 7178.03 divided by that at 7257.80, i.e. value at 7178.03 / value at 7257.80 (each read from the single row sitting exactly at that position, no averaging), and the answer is 0.93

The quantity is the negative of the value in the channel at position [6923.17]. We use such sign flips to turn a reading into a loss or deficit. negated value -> -85.0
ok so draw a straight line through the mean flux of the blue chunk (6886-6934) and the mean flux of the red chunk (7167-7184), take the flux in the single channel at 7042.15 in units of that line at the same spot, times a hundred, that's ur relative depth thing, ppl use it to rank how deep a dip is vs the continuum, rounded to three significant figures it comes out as 101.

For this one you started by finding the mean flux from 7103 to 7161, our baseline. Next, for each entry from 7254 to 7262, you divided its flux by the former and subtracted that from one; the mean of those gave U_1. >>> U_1 -0.13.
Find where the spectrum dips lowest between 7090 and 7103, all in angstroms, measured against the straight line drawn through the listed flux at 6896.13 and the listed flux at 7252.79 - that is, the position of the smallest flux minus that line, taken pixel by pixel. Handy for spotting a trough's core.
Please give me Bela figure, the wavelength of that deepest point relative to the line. 7095.86 angstroms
